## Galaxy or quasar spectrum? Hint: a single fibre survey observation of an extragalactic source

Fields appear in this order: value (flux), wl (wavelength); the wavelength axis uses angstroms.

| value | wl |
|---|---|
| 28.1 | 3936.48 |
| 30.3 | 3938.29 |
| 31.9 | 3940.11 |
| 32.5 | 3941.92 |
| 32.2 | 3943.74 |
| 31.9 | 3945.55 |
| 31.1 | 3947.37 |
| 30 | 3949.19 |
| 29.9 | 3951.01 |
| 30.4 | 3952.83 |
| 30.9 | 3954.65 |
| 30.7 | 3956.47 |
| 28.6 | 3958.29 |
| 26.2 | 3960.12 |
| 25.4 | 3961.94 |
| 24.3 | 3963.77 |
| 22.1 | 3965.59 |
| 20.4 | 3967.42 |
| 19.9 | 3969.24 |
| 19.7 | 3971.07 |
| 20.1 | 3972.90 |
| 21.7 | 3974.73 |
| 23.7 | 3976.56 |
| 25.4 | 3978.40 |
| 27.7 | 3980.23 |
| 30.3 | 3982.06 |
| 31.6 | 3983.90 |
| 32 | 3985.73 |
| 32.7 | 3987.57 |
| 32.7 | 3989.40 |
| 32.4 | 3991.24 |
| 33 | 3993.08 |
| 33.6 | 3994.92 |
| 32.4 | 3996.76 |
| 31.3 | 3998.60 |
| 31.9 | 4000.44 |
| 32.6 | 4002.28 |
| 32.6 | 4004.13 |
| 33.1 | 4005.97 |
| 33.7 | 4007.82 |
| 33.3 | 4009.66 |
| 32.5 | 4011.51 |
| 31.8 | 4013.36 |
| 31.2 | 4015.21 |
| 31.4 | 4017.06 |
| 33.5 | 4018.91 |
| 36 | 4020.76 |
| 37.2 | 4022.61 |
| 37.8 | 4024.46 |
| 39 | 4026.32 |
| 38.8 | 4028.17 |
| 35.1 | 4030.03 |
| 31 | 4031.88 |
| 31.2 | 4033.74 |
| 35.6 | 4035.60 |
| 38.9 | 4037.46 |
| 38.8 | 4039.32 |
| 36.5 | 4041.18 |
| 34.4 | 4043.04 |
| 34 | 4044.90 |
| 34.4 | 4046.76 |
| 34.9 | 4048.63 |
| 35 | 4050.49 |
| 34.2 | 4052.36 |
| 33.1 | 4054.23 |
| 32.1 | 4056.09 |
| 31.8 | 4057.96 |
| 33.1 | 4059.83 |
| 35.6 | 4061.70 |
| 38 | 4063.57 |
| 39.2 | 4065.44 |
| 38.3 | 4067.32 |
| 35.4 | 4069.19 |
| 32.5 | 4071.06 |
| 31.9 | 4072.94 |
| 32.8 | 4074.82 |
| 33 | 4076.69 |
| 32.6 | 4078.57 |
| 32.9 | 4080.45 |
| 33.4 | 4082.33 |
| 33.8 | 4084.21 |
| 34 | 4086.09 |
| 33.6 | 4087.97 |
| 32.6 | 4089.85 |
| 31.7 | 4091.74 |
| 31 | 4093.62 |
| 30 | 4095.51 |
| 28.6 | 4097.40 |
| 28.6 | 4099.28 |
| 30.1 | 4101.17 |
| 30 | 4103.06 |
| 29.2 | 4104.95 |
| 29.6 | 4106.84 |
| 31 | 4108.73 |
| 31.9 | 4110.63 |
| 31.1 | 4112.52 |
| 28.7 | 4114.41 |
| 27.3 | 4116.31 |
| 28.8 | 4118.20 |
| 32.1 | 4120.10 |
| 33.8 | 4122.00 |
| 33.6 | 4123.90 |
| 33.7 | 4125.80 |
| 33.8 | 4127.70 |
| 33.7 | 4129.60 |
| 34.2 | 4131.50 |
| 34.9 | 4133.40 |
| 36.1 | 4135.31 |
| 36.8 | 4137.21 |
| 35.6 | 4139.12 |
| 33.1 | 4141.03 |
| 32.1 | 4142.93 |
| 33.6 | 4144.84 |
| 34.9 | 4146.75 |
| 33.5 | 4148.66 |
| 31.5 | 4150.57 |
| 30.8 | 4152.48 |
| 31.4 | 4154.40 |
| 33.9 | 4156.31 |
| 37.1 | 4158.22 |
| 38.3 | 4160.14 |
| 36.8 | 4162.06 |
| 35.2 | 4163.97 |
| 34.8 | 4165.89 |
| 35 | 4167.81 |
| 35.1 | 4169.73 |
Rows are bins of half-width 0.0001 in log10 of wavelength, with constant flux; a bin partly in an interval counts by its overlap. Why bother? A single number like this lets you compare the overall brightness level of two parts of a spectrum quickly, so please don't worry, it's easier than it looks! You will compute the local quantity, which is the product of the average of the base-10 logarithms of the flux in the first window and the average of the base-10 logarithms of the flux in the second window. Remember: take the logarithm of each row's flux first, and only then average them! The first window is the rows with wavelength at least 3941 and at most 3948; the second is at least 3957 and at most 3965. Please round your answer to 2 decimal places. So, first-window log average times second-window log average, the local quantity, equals 2.13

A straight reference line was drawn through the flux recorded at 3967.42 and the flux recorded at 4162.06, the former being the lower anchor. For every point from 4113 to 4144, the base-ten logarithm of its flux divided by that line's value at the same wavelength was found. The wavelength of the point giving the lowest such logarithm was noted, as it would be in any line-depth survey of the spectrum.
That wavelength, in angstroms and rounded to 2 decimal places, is 4116.31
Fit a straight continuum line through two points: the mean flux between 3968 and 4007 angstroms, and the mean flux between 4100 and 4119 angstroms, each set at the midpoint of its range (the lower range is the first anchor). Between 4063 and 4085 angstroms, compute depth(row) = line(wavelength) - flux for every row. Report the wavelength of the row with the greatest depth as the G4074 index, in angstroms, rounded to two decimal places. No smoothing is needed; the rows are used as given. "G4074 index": 4072.94 angstroms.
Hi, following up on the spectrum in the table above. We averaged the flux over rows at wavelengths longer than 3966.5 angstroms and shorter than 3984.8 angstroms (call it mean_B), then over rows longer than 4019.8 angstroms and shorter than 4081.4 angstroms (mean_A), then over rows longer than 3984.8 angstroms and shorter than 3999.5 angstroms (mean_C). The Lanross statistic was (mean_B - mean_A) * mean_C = -356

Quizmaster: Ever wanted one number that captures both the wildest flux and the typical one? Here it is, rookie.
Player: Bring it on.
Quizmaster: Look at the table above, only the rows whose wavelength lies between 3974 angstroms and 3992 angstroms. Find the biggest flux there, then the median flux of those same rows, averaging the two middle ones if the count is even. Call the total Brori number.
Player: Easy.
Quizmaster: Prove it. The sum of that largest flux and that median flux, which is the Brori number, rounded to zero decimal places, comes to 64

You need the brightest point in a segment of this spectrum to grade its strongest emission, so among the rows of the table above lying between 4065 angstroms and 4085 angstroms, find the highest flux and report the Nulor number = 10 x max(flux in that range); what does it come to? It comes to 392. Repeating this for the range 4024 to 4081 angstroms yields 392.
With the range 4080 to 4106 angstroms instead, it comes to 340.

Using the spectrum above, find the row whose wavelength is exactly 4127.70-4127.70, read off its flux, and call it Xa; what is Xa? 33.8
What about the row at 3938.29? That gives 30.3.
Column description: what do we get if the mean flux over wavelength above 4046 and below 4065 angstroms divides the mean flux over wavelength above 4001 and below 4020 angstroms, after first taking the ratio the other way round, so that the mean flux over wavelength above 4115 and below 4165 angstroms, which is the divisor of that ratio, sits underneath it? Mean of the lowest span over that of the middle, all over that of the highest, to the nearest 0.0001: 0.0282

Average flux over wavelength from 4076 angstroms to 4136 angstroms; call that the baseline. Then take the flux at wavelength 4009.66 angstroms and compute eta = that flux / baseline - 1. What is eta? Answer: 0.05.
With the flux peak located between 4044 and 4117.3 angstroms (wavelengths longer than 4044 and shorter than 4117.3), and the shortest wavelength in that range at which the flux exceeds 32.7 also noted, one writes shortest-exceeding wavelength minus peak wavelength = -20.5 angstroms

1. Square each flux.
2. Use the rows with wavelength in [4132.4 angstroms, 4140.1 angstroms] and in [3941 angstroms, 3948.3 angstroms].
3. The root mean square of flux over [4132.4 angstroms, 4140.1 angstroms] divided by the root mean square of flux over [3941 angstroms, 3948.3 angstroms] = 1.12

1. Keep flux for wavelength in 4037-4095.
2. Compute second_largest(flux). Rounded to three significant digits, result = 38.9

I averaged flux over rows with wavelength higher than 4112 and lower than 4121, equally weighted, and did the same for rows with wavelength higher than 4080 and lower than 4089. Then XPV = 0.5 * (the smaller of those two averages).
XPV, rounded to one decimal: 14.8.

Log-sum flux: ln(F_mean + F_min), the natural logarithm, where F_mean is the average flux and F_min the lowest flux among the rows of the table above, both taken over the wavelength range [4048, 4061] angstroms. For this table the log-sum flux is 4.18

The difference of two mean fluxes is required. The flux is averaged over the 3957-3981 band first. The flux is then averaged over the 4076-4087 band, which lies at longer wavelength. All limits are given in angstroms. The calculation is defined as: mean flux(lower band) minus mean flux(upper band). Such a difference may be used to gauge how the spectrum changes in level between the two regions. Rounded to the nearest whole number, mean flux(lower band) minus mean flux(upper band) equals -10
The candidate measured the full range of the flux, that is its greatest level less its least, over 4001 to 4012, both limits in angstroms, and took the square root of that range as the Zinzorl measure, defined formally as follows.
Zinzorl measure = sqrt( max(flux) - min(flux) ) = 1.1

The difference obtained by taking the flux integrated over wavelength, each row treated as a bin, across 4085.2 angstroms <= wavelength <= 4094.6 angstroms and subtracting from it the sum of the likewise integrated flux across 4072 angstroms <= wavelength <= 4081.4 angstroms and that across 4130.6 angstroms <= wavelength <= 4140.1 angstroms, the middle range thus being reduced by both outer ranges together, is -338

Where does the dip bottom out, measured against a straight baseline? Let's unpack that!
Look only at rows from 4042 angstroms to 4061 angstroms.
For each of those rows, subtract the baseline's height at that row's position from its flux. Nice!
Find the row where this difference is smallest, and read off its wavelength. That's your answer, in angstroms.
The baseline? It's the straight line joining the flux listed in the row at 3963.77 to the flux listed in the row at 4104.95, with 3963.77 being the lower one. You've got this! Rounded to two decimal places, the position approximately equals 4057.96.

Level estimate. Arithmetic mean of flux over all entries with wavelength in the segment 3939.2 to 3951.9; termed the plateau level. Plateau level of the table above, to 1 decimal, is 31.4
